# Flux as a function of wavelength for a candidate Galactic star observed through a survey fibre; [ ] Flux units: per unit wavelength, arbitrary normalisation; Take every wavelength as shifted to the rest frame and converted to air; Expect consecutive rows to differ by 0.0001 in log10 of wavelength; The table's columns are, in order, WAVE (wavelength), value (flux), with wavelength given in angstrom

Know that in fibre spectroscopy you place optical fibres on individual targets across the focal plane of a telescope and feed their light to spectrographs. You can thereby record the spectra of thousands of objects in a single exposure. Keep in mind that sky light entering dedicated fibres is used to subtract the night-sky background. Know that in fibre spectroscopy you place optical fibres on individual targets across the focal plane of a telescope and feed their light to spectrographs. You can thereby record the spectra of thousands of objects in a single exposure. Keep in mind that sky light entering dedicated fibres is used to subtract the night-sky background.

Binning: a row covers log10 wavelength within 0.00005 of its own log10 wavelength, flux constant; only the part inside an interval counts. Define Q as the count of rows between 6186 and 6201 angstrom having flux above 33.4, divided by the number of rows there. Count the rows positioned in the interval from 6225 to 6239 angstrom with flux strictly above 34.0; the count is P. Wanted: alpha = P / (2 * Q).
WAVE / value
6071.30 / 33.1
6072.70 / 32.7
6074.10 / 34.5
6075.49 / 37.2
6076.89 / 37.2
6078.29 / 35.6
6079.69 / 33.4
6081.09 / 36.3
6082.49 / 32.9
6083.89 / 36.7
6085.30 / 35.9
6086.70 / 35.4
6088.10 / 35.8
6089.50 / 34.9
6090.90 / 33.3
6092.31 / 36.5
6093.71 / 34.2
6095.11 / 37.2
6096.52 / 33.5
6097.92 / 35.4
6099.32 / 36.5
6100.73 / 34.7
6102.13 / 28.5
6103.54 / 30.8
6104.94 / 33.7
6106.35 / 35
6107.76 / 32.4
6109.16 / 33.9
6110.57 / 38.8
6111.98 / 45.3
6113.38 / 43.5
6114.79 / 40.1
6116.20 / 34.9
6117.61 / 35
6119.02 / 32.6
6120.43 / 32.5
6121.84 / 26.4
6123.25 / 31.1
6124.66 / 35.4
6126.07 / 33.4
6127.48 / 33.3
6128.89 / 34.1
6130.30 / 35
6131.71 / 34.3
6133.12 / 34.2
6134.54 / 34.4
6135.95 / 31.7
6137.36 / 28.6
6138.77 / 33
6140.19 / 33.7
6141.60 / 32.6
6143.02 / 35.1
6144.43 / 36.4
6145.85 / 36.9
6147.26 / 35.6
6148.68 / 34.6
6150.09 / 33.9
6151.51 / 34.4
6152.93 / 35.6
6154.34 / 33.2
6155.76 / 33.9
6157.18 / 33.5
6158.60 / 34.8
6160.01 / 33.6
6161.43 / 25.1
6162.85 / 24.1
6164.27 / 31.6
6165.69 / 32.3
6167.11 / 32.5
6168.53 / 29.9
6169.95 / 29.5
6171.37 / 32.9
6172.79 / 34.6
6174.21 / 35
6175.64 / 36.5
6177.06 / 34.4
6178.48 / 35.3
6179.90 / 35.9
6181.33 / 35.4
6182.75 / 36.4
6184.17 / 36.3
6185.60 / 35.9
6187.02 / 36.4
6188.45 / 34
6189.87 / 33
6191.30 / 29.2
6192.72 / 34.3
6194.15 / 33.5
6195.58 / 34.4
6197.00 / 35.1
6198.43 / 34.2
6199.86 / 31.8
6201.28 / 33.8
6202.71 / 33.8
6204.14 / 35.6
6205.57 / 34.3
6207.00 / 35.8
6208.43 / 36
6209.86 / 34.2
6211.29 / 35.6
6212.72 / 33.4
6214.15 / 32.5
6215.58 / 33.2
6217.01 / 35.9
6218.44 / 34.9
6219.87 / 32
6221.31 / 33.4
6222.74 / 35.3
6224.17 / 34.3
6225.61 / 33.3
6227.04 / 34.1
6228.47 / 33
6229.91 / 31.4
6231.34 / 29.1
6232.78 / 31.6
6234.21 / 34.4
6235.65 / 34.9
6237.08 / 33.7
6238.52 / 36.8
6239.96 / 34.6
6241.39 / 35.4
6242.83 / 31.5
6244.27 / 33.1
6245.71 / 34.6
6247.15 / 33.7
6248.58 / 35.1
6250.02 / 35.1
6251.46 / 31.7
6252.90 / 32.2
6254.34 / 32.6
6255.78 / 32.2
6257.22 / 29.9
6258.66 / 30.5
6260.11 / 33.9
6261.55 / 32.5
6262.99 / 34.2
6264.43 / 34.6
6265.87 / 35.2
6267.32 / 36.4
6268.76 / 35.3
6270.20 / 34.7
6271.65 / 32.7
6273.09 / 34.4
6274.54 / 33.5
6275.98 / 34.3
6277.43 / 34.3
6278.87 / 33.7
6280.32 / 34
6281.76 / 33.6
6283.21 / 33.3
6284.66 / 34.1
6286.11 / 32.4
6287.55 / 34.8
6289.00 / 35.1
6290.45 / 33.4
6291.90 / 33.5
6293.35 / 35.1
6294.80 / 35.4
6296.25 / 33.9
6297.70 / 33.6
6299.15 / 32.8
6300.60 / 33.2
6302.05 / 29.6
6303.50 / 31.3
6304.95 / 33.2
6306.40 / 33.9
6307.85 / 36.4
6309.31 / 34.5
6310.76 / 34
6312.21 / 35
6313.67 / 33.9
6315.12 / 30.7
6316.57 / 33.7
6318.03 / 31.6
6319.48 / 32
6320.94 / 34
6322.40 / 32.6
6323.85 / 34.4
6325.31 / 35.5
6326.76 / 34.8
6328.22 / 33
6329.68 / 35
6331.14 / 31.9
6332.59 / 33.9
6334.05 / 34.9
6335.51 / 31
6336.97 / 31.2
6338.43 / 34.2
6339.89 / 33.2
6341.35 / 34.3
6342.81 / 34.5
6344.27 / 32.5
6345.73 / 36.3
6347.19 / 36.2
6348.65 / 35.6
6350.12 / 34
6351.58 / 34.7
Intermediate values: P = 4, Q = 0.70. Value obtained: 2.9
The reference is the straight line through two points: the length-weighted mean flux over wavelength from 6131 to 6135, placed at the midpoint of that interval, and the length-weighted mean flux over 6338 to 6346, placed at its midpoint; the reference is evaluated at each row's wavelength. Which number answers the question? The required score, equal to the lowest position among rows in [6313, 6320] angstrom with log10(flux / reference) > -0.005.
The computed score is 6313.67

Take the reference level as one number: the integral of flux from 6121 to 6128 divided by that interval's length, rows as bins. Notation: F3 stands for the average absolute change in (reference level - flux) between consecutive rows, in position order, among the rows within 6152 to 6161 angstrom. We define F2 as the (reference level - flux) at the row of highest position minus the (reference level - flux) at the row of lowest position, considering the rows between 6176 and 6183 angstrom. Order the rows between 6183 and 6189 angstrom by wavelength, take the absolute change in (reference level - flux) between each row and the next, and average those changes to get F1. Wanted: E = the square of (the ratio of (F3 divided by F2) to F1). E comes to 0.30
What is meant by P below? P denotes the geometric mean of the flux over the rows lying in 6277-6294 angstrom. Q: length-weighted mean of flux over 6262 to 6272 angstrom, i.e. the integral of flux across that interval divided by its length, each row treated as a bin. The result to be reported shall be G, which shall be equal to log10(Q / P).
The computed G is 0.010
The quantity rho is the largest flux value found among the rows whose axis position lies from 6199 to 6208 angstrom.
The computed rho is 35.8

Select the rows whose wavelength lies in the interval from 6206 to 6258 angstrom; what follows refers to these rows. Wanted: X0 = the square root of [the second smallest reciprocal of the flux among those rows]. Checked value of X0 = 0.167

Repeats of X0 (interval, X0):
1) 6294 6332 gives 0.168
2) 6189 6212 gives 0.167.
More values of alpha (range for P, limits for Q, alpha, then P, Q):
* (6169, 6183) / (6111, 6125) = 6.7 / 8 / 0.60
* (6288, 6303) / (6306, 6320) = 2.1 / 3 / 0.70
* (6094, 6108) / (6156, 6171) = 8.3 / 5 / 0.30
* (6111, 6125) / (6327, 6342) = 6.0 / 6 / 0.50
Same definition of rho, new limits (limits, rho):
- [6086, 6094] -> 36.5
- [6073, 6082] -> 37.2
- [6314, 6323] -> 34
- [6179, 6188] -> 36.4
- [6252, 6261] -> 33.9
